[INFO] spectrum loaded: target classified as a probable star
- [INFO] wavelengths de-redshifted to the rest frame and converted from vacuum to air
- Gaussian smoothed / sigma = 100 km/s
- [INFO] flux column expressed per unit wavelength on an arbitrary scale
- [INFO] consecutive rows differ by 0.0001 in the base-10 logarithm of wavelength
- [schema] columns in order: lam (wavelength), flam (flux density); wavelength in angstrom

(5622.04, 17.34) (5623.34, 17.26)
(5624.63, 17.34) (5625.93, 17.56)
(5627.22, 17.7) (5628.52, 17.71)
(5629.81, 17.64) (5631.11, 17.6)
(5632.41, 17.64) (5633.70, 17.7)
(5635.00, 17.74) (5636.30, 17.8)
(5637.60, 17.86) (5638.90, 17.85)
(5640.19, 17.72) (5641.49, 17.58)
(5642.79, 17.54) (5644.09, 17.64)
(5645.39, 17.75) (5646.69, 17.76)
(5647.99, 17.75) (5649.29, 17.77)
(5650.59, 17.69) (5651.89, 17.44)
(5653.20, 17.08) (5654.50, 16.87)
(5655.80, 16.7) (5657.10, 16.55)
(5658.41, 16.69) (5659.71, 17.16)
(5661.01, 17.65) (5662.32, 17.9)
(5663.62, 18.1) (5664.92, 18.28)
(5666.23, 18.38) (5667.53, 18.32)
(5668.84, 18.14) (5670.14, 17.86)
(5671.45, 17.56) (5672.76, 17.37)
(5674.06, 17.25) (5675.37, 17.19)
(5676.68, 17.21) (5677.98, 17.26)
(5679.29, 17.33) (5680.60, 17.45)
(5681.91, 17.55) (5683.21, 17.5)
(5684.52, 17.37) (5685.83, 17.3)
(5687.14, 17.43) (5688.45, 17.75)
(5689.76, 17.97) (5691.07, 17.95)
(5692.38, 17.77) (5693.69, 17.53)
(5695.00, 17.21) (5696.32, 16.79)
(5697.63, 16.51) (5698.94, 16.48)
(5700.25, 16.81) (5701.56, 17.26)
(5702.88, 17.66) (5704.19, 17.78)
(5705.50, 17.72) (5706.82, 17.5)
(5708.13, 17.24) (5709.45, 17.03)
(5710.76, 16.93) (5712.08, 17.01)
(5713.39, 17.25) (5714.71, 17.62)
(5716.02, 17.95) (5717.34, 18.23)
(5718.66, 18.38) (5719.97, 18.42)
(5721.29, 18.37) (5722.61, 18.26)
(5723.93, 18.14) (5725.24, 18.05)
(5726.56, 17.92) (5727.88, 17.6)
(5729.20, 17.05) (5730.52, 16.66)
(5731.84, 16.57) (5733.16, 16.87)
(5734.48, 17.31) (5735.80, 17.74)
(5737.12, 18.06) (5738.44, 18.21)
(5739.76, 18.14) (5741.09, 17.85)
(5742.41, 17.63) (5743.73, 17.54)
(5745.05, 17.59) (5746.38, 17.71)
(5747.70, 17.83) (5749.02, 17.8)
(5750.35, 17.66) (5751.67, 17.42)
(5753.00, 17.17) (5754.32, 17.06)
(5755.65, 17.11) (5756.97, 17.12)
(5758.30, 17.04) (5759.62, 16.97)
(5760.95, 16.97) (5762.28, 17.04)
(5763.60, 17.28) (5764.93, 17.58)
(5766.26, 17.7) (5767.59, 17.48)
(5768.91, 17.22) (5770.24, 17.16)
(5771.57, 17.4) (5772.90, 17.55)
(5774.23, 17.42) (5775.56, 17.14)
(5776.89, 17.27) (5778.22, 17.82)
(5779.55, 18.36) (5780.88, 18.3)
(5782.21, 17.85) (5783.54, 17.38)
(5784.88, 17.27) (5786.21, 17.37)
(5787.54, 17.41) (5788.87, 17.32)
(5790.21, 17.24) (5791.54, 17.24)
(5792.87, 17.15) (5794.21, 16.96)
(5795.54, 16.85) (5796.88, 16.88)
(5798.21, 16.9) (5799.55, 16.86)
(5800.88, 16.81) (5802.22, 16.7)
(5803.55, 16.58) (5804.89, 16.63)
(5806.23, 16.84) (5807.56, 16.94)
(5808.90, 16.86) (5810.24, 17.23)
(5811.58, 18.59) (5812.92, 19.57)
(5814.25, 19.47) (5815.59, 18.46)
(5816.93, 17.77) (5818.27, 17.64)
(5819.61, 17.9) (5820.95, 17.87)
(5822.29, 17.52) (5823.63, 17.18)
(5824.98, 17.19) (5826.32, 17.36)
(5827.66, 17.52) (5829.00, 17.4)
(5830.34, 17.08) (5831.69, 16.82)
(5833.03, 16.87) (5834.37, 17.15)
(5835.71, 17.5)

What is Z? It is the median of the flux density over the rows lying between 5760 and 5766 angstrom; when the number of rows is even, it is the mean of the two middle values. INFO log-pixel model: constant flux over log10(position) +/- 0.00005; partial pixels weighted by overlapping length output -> 17.2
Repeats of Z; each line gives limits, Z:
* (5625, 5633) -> 17.6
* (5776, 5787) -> 17.6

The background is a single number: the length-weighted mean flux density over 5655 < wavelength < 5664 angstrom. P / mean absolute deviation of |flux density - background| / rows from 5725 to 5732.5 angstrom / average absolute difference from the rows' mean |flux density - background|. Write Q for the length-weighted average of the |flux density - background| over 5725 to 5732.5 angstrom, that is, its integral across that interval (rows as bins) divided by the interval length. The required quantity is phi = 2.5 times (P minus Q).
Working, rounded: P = 0.18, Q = 0.5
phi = -0.88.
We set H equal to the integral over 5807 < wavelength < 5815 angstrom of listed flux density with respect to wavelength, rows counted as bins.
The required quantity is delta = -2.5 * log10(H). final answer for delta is -5.40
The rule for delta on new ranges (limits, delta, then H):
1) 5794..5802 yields -5.33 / 135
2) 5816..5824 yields -5.38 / 142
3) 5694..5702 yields -5.33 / 135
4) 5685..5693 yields -5.38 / 141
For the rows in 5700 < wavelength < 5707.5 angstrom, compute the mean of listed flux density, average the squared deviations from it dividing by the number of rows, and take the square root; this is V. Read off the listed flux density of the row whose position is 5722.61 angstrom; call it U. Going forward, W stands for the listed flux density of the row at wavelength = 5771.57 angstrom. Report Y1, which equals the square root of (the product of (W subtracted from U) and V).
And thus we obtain 0.54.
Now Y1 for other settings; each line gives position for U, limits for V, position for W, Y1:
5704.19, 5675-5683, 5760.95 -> 0.32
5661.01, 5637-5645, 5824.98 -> 0.24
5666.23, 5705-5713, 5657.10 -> 0.72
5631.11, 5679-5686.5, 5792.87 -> 0.20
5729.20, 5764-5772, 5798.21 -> 0.17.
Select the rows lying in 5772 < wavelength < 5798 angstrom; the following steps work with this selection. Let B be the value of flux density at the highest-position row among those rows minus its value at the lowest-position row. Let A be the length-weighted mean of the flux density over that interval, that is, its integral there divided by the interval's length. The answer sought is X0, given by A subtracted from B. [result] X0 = -18.1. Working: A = 17.40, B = -0.7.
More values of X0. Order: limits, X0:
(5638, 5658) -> -18.7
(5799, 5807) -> -16.8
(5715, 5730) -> -18.9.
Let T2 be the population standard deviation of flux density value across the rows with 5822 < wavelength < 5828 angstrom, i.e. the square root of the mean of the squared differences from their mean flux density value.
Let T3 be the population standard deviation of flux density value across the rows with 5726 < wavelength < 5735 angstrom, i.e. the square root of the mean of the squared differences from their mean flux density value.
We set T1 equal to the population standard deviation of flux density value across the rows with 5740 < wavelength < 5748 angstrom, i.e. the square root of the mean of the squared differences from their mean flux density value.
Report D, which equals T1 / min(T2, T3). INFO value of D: 1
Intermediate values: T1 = 0.12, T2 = 0.15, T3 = 0.46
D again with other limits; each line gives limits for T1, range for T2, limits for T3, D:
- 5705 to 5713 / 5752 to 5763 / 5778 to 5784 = 4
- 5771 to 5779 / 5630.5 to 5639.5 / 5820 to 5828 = 2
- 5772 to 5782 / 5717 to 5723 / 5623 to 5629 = 6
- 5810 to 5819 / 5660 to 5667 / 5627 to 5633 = 20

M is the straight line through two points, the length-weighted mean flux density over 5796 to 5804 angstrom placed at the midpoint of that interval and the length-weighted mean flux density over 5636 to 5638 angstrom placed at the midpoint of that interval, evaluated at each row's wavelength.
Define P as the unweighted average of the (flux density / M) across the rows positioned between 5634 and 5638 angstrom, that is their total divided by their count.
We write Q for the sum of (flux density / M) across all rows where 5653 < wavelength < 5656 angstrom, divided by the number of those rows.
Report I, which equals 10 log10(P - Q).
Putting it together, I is -13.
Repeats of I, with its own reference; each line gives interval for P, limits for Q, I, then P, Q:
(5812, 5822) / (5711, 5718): -11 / 1.10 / 1.02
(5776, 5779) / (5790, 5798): -16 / 1.04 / 1.01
